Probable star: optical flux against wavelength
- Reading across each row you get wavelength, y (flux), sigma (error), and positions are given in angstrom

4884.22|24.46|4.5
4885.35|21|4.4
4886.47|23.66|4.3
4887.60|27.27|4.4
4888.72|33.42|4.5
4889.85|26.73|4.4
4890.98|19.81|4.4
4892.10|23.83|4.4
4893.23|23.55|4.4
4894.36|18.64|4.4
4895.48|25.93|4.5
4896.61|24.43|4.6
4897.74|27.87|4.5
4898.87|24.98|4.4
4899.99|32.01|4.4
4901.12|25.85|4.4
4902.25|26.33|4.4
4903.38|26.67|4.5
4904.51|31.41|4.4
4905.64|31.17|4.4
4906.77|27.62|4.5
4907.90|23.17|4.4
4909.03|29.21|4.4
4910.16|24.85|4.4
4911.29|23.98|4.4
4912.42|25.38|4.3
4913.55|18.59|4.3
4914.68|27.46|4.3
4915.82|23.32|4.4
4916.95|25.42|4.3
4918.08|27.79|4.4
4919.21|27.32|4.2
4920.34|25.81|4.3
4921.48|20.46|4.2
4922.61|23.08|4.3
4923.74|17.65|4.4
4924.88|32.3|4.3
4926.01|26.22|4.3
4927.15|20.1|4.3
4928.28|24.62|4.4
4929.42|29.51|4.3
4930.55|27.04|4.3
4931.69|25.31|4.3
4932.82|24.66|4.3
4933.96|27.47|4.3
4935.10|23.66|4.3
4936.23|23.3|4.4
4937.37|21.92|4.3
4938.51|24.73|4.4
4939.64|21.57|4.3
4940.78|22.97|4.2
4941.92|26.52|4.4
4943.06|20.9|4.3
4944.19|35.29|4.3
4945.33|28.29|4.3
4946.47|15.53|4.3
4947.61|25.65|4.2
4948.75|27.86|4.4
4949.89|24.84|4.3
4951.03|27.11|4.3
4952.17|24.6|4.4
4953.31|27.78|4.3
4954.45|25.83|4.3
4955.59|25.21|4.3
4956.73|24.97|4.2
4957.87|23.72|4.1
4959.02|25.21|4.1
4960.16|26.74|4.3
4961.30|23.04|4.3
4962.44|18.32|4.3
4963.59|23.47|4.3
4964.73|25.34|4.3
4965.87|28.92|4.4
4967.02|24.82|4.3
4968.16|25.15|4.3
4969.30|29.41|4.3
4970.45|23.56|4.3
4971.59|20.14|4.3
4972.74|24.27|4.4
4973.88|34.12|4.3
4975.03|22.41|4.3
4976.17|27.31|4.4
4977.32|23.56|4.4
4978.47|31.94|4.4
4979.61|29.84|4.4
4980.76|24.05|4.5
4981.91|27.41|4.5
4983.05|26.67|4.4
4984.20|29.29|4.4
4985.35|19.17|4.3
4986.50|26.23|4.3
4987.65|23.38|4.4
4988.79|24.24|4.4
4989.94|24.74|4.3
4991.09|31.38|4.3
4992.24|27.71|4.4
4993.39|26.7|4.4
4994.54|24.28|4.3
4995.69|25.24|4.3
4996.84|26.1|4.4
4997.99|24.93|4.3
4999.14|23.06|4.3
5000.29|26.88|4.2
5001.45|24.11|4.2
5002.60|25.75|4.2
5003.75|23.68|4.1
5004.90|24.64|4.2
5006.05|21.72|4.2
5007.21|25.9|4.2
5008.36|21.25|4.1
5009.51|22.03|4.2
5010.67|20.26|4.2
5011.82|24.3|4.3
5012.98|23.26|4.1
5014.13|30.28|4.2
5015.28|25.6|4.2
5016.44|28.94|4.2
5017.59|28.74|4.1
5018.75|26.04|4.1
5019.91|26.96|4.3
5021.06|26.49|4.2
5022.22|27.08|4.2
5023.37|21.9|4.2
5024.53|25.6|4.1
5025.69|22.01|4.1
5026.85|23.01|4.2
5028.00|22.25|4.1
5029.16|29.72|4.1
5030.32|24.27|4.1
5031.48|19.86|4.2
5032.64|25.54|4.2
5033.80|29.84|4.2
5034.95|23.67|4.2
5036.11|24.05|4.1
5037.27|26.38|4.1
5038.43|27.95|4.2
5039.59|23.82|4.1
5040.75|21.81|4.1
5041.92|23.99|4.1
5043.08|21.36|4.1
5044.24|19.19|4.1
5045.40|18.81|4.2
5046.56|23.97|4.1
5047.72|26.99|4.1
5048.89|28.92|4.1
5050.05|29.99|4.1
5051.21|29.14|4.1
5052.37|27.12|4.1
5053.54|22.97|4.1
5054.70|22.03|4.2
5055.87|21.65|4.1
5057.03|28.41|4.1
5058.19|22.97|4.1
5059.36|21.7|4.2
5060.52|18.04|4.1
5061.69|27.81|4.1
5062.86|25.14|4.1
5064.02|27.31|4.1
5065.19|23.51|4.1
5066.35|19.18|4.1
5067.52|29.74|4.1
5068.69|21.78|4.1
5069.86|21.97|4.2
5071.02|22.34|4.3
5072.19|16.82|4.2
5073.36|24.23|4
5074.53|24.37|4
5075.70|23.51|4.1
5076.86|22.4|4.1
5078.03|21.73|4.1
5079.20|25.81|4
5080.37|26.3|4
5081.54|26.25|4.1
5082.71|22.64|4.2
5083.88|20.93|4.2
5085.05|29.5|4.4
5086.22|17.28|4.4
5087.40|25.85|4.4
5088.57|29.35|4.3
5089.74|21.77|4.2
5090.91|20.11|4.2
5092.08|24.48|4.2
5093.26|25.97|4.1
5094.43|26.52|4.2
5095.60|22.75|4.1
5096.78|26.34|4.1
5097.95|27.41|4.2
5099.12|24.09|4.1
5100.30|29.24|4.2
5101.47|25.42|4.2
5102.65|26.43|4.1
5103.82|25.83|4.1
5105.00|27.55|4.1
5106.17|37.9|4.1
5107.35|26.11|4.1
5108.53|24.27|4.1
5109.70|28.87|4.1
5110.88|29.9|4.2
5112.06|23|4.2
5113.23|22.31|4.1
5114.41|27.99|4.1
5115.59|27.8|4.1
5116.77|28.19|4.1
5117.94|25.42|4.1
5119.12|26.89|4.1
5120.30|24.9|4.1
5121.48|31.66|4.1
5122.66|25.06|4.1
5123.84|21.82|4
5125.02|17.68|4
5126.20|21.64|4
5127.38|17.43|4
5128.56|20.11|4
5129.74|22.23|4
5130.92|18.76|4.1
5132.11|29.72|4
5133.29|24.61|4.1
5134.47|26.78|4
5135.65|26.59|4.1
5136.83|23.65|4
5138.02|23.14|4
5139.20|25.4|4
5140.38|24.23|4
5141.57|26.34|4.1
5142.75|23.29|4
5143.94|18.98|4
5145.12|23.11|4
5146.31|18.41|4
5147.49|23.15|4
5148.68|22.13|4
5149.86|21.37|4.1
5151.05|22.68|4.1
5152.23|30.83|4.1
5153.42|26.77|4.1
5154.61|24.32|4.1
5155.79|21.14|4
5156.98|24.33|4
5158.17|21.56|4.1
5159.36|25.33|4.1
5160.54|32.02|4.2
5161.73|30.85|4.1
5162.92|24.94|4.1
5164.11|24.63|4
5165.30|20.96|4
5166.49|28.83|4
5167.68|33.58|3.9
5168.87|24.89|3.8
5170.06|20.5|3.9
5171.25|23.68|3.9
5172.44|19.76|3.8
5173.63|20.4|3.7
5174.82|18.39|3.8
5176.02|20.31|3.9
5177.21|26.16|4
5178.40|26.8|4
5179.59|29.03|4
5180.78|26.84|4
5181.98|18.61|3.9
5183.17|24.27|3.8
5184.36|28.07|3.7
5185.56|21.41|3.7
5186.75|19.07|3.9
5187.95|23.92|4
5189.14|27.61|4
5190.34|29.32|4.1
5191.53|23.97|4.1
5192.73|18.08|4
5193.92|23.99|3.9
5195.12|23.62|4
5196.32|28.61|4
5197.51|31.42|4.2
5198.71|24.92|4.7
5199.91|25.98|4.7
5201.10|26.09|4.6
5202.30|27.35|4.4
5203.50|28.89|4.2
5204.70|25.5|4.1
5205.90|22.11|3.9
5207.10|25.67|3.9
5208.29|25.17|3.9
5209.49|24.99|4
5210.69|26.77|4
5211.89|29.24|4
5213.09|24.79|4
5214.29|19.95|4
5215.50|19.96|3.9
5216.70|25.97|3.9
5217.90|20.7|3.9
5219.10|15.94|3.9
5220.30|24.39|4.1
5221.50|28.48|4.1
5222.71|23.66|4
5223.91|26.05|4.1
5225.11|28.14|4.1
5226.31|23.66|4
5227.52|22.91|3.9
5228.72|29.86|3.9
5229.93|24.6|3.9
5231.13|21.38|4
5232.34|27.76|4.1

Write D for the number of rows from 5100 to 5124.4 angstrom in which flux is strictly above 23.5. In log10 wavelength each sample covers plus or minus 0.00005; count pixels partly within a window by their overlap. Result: 18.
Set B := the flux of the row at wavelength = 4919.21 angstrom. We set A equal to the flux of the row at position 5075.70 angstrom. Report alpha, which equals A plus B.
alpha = 51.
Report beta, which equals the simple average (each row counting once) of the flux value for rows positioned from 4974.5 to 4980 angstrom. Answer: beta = 27.0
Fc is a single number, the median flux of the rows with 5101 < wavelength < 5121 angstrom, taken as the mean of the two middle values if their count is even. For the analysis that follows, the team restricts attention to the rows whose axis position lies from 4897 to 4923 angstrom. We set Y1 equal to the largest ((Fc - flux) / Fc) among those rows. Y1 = 0.297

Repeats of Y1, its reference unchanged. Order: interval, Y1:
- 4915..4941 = 0.332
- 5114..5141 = 0.341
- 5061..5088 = 0.364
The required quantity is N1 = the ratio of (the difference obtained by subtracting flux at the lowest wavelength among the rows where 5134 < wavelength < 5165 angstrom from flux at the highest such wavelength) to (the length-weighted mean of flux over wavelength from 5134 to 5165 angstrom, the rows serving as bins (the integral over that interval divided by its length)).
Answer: -0.1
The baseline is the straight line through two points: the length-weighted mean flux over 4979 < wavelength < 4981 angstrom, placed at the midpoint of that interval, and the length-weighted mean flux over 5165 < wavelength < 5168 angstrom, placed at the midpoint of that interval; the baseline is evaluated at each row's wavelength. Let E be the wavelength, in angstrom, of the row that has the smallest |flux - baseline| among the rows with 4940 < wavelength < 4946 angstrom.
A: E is 4945.33 angstrom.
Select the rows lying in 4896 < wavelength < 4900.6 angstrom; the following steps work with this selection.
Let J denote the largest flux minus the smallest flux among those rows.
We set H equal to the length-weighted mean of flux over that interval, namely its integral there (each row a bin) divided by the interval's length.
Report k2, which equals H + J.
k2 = 34.9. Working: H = 27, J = 7.6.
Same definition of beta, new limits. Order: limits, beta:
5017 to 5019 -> 27.4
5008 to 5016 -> 23.9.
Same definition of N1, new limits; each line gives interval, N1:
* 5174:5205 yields 0.3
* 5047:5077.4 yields -0.2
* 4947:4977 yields 0.1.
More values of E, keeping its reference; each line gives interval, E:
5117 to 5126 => 5119.12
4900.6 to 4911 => 4906.77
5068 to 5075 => 5074.53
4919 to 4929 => 4919.21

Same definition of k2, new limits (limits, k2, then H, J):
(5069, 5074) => 28.8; 21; 7.4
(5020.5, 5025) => 30.4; 25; 5.2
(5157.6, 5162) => 37.7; 27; 10.5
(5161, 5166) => 35.5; 26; 9.9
